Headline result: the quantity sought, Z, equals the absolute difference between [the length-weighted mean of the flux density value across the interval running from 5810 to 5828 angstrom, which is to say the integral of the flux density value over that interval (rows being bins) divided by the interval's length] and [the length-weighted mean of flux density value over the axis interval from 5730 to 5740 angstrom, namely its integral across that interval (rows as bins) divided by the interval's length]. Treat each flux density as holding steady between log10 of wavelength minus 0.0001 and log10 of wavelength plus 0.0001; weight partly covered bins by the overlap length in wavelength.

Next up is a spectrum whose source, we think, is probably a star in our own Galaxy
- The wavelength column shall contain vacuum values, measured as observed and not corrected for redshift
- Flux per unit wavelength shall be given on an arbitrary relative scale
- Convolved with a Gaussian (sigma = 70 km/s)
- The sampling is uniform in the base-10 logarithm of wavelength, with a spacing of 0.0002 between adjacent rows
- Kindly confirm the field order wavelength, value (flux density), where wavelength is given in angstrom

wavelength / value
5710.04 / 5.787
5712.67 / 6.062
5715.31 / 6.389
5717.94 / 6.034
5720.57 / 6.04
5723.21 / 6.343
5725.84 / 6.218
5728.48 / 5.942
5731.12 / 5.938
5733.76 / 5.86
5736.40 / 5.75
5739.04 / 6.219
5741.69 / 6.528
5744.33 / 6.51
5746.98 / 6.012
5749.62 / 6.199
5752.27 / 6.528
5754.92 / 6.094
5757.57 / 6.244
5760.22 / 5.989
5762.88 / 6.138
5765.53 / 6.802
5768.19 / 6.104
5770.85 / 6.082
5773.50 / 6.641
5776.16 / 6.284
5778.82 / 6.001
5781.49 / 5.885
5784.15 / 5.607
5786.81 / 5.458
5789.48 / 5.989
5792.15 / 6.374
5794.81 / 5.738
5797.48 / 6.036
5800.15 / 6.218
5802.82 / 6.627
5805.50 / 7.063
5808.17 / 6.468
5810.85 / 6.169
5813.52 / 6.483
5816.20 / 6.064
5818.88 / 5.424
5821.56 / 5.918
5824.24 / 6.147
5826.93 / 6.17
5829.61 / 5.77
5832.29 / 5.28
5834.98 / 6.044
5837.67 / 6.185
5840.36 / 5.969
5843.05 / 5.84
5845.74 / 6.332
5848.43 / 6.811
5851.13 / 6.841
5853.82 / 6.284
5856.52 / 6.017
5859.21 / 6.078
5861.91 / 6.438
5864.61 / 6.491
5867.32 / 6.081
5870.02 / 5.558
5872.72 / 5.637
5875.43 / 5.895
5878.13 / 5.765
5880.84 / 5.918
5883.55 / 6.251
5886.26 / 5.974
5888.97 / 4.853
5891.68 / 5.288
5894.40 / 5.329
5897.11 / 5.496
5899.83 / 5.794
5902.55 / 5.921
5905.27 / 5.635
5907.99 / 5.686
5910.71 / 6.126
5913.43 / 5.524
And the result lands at 0.11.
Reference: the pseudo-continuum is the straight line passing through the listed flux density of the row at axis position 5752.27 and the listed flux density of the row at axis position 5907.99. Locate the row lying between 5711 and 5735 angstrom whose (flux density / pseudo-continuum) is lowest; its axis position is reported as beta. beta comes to 5733.76 angstrom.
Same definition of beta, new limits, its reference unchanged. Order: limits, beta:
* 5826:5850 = 5832.29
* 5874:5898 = 5888.97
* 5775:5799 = 5786.81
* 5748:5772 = 5760.22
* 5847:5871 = 5870.02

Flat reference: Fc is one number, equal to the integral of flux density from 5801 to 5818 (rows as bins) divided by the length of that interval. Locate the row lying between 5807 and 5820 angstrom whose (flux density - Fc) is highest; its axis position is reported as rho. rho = 5813.52 angstrom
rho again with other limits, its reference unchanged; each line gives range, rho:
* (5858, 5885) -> 5864.61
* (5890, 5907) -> 5902.55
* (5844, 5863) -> 5851.13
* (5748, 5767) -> 5765.53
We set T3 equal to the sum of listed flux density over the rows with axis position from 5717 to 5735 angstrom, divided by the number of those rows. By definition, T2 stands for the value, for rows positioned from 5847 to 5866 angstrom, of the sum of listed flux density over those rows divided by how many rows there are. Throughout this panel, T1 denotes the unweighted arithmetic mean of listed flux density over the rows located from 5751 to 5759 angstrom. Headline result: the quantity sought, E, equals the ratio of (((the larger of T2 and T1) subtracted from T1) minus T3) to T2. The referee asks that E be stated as -0.96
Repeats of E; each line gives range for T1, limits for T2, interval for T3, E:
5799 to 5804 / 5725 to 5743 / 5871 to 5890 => -0.95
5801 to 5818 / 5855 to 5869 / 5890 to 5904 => -0.89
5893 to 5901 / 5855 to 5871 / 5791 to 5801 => -1.09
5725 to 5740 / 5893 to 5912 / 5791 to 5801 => -1.07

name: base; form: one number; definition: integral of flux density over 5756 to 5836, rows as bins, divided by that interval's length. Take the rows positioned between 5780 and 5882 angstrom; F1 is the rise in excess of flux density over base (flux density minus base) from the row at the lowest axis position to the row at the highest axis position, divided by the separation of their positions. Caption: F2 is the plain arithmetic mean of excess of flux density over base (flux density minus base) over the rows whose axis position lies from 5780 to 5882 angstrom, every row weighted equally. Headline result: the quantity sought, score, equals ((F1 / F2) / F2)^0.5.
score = 0.70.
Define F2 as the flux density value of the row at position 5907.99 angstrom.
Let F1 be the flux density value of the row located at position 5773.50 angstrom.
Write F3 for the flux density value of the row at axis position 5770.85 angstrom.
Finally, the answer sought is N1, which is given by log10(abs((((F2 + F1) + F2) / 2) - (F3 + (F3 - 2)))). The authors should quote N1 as 0.1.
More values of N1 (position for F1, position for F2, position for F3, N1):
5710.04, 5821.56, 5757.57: 0.2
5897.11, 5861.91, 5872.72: -1.1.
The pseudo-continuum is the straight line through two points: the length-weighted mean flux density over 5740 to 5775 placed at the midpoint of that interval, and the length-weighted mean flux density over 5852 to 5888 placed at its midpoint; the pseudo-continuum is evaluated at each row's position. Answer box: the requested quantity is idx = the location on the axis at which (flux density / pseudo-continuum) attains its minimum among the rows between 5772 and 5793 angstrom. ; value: 5786.81 angstrom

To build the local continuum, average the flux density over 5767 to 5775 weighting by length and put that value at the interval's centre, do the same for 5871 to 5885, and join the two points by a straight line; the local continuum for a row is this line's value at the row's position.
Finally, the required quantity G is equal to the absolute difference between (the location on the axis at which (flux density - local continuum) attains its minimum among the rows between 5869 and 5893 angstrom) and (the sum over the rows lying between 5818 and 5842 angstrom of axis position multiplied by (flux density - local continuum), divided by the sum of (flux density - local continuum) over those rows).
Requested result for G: 63.3 angstrom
